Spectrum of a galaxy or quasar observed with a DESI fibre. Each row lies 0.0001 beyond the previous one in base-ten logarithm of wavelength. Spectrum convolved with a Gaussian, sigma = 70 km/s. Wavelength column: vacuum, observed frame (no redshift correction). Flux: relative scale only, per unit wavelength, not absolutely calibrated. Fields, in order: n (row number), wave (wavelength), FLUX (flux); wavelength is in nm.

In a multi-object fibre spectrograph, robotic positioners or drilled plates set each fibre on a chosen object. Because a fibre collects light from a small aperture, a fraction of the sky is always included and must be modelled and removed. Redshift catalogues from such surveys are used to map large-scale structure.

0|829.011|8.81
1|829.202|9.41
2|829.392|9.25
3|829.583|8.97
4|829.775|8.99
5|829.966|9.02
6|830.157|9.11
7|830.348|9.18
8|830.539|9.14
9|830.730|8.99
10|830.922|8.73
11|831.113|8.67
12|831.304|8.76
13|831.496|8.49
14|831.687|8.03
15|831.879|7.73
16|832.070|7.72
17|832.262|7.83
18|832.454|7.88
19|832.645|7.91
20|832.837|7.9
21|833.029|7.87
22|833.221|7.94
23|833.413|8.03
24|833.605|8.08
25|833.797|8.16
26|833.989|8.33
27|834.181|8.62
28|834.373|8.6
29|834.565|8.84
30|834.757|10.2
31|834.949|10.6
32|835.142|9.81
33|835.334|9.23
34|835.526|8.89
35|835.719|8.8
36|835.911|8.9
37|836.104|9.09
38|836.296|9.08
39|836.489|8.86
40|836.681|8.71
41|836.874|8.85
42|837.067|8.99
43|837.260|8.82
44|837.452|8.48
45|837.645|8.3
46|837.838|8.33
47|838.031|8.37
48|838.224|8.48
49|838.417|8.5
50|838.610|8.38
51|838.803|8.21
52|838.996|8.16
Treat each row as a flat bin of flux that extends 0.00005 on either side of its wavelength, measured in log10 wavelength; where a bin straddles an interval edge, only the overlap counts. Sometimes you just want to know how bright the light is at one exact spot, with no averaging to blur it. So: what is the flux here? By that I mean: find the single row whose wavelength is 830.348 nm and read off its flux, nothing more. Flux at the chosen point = 9.18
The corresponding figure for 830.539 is 9.14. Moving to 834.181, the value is 8.62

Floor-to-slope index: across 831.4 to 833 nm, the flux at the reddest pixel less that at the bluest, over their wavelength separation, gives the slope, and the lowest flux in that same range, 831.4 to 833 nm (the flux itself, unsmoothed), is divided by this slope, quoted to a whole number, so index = -18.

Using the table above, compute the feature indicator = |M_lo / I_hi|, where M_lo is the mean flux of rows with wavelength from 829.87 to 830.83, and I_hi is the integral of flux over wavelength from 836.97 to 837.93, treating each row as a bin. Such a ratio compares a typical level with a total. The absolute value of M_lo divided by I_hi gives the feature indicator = 1.10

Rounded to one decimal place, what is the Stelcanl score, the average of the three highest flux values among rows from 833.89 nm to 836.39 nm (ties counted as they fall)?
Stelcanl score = 10.2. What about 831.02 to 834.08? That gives 8.6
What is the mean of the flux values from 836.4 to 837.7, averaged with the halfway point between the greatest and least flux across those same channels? 8.7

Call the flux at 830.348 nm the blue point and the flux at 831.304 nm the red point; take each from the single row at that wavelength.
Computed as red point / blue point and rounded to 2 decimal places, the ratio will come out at 0.95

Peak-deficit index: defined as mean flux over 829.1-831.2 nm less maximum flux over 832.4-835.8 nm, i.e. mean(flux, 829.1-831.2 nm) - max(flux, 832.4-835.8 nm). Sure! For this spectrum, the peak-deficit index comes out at -1.6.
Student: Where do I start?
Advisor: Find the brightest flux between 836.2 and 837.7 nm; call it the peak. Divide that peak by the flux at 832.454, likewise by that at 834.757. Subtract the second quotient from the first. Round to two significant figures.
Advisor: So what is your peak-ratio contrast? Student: 0.26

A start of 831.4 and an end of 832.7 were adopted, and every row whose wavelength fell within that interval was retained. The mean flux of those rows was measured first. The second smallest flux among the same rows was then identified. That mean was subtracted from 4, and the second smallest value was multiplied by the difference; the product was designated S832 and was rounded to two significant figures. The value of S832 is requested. -30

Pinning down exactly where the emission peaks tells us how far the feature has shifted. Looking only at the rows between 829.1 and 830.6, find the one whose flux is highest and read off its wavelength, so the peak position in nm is 829.202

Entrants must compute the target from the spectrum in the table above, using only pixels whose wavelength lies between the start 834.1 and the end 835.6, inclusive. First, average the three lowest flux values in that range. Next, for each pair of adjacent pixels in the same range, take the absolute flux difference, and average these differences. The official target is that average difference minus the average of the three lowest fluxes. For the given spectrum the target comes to -8.2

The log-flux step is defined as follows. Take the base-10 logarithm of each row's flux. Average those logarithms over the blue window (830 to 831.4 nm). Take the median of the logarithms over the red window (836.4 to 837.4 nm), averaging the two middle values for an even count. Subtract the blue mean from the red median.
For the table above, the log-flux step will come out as 0.00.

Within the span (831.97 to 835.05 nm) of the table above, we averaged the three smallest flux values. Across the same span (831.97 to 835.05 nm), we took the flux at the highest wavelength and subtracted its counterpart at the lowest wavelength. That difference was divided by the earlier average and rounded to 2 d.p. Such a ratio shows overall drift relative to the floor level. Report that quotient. 0.37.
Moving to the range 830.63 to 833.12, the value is -0.14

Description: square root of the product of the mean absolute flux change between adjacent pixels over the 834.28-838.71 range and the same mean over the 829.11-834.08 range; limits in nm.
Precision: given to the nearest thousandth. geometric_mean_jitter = 0.177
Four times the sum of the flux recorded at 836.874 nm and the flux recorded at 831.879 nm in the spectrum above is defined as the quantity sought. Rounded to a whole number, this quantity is 66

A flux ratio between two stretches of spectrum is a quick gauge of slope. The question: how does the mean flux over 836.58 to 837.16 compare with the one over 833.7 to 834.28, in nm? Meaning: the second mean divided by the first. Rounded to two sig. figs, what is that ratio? 0.95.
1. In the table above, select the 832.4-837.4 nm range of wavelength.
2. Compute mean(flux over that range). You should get 8.7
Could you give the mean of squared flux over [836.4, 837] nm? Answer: 78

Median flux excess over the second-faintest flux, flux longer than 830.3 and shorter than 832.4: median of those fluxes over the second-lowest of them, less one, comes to 0.12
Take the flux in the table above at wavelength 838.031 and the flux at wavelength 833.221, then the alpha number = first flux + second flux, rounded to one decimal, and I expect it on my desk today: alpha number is 16.3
